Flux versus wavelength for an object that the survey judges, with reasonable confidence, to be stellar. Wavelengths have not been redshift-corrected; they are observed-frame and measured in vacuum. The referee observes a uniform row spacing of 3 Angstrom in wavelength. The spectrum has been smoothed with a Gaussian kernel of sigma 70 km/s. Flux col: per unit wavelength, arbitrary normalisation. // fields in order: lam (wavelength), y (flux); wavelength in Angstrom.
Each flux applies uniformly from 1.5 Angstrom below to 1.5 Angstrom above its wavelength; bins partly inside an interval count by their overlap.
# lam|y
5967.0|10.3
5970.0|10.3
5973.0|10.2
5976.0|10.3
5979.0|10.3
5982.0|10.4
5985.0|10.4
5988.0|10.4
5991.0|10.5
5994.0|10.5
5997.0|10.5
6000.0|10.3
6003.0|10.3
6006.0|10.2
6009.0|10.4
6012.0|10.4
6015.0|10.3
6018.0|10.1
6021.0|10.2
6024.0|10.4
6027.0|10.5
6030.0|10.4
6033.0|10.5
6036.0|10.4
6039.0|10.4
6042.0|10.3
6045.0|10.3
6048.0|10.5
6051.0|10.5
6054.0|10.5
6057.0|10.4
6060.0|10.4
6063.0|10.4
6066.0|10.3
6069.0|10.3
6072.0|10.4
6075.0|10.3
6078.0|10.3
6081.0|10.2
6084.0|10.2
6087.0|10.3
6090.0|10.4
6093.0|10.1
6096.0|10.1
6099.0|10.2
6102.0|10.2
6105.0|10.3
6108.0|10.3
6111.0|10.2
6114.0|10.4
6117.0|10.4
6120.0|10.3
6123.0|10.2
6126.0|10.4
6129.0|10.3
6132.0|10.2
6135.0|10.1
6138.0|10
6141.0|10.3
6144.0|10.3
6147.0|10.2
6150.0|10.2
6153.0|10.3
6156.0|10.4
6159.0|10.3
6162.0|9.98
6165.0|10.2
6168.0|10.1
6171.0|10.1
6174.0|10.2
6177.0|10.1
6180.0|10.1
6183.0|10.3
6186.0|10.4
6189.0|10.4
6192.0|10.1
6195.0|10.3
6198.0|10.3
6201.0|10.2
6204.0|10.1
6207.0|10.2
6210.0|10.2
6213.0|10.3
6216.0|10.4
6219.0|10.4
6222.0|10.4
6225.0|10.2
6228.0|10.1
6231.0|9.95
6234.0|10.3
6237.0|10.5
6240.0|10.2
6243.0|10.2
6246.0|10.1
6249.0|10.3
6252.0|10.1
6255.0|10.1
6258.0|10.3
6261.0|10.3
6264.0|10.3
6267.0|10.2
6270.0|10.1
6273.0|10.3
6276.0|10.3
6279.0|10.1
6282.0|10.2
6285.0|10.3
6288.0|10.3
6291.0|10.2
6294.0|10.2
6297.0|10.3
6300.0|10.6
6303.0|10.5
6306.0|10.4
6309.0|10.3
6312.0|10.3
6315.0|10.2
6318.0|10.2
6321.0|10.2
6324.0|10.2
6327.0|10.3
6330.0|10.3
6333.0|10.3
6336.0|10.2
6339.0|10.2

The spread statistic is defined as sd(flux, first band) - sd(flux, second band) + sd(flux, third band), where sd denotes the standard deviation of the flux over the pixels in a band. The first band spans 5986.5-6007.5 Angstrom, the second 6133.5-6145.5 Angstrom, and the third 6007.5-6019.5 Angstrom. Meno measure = 0.11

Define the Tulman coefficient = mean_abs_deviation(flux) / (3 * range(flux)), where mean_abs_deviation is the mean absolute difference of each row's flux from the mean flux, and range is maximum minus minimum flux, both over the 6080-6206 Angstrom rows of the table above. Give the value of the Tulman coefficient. 0.0764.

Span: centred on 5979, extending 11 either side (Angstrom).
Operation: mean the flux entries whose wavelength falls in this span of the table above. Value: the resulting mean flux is 10.3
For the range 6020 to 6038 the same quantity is 10.4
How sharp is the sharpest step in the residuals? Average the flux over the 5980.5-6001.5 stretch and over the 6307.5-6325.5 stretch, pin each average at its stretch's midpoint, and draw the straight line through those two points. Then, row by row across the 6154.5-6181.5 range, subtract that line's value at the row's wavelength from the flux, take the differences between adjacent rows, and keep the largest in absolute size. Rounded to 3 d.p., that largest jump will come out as 0.318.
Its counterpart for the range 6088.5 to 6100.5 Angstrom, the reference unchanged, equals 0.298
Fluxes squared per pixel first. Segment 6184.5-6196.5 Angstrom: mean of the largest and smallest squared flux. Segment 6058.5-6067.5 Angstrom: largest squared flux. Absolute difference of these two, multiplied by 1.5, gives 4.6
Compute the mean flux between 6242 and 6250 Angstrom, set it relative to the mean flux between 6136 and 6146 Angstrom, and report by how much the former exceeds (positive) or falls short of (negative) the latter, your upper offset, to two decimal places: 0.00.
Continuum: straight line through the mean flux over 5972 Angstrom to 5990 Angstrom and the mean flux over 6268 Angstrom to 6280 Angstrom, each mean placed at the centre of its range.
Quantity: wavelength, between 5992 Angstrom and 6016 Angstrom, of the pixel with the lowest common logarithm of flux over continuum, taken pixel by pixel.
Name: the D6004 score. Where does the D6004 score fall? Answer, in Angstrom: 6006.0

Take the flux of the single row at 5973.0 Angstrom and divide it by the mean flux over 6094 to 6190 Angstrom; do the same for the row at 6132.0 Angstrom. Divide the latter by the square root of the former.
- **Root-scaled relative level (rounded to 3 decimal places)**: 0.998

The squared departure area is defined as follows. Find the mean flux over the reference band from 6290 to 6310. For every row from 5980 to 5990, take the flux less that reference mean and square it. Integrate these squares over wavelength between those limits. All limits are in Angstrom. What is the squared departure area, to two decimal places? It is 0.02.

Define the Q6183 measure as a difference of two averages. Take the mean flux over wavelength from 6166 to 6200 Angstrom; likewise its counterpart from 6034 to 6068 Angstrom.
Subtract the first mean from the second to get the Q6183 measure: 0.18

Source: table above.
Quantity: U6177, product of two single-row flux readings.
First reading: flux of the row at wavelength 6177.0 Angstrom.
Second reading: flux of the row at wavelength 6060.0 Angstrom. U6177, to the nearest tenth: 105.0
